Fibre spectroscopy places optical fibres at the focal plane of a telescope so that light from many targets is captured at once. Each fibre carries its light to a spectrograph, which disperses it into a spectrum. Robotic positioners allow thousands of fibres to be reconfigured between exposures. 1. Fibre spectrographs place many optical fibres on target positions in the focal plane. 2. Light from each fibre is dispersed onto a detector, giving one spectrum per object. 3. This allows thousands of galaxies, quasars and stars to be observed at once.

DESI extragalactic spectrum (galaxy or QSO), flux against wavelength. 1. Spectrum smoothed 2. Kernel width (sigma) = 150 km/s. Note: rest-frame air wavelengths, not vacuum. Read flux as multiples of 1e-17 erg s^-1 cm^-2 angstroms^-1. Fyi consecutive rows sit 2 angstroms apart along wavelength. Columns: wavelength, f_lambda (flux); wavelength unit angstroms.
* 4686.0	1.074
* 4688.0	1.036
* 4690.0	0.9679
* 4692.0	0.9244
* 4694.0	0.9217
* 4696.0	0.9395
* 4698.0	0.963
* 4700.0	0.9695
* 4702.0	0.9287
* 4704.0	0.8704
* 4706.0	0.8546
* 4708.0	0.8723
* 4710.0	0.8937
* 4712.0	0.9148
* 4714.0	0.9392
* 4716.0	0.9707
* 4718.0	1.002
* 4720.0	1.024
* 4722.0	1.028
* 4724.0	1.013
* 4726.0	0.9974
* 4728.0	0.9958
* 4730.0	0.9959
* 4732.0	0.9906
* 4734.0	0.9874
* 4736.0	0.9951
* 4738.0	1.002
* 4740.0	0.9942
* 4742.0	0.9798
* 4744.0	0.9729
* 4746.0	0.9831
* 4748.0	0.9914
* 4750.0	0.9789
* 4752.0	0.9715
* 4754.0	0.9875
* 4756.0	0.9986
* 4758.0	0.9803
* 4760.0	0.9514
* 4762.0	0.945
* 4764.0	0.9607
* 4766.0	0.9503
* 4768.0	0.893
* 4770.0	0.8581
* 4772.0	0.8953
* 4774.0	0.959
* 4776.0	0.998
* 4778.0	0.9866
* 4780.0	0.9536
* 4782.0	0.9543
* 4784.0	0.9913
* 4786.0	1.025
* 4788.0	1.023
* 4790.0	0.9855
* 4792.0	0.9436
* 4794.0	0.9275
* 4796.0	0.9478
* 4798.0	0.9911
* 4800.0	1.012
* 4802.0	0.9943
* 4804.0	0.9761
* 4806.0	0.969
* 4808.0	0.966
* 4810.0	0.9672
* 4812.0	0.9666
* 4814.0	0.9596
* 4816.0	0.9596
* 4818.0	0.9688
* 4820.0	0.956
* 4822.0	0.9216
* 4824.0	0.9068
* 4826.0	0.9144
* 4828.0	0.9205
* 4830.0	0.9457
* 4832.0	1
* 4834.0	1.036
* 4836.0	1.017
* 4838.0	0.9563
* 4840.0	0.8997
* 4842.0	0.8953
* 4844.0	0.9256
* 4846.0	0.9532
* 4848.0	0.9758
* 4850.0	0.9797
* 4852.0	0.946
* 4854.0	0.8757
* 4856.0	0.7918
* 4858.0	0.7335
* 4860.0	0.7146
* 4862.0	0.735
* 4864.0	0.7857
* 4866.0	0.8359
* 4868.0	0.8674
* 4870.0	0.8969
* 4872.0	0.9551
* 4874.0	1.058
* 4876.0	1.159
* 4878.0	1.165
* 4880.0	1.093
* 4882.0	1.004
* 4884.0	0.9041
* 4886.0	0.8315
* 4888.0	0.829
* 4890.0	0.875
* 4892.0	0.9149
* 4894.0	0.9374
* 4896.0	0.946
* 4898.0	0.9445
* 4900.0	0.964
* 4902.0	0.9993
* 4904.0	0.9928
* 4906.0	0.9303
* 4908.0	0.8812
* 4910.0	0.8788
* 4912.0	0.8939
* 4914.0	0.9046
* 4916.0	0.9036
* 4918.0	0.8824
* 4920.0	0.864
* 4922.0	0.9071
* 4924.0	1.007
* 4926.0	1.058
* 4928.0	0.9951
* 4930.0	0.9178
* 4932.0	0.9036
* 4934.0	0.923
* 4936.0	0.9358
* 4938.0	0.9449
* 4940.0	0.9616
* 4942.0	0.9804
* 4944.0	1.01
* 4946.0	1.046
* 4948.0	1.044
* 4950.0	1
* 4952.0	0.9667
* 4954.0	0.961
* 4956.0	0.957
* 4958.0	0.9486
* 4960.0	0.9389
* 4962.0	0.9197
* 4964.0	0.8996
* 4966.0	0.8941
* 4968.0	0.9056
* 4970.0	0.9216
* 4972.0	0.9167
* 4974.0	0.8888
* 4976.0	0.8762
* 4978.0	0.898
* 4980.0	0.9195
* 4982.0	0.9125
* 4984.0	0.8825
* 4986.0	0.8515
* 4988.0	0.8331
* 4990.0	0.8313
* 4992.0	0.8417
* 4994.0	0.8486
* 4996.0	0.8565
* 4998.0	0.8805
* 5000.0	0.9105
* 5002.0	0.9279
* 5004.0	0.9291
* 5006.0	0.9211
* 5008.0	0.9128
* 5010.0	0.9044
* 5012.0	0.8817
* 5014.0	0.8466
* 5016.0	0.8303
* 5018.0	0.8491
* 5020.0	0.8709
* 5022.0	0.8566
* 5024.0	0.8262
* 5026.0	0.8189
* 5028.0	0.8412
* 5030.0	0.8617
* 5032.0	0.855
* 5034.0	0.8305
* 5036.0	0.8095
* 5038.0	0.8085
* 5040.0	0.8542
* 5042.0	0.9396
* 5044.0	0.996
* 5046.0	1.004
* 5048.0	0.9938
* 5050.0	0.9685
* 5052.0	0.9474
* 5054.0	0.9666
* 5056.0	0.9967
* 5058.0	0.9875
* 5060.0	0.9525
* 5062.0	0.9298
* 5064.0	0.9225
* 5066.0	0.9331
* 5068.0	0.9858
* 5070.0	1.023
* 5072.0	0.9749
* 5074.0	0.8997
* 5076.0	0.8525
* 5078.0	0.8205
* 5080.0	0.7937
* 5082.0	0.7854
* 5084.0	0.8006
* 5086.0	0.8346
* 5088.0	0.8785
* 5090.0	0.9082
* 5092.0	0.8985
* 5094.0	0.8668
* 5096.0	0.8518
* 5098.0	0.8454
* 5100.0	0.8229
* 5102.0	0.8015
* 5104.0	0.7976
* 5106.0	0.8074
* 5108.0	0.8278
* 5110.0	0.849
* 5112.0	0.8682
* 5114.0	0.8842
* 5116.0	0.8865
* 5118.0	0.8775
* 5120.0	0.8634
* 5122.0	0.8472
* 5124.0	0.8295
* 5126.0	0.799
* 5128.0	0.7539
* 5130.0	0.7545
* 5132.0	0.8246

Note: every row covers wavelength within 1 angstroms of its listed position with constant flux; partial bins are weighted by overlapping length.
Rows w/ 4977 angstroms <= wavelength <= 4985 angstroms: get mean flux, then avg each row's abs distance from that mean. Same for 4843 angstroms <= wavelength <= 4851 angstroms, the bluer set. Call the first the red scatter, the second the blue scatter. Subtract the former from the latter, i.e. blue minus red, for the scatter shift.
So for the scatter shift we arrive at 0.0063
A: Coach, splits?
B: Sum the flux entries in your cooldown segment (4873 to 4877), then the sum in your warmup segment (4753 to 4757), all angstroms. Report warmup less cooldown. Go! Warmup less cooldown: -0.23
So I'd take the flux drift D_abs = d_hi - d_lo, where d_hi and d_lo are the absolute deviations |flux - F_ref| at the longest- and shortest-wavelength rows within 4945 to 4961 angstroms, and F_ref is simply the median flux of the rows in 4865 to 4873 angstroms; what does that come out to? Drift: -0.11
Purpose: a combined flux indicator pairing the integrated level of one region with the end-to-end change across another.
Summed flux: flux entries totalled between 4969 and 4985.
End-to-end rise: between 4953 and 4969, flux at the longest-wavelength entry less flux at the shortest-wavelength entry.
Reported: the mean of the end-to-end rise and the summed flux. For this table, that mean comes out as 3.58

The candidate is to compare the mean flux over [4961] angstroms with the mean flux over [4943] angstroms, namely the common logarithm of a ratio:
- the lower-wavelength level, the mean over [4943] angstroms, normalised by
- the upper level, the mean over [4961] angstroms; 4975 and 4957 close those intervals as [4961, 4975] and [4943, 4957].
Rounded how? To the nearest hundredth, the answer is 0.04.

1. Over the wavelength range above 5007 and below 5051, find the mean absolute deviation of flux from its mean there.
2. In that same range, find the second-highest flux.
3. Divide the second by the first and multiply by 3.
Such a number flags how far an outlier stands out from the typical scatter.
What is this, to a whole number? 59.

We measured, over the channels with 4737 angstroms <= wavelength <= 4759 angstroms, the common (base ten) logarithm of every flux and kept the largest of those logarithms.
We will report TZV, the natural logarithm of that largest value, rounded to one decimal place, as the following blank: -7.0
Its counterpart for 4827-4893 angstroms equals -2.7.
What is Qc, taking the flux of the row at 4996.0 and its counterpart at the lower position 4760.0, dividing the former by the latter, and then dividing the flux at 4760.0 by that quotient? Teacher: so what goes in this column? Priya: 1.06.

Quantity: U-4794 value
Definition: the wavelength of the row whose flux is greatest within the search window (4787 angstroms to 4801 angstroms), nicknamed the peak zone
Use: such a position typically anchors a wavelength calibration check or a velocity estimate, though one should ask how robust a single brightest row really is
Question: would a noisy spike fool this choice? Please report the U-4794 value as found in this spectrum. 4788.0 angstroms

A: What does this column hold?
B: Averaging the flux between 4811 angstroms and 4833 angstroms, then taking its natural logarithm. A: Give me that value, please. -0.054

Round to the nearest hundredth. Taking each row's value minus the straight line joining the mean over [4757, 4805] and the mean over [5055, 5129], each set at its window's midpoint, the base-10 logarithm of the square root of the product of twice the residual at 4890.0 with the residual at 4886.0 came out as -0.98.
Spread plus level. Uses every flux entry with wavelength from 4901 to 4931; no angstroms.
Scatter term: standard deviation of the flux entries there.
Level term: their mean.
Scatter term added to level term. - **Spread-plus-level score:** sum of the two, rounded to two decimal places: 0.99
